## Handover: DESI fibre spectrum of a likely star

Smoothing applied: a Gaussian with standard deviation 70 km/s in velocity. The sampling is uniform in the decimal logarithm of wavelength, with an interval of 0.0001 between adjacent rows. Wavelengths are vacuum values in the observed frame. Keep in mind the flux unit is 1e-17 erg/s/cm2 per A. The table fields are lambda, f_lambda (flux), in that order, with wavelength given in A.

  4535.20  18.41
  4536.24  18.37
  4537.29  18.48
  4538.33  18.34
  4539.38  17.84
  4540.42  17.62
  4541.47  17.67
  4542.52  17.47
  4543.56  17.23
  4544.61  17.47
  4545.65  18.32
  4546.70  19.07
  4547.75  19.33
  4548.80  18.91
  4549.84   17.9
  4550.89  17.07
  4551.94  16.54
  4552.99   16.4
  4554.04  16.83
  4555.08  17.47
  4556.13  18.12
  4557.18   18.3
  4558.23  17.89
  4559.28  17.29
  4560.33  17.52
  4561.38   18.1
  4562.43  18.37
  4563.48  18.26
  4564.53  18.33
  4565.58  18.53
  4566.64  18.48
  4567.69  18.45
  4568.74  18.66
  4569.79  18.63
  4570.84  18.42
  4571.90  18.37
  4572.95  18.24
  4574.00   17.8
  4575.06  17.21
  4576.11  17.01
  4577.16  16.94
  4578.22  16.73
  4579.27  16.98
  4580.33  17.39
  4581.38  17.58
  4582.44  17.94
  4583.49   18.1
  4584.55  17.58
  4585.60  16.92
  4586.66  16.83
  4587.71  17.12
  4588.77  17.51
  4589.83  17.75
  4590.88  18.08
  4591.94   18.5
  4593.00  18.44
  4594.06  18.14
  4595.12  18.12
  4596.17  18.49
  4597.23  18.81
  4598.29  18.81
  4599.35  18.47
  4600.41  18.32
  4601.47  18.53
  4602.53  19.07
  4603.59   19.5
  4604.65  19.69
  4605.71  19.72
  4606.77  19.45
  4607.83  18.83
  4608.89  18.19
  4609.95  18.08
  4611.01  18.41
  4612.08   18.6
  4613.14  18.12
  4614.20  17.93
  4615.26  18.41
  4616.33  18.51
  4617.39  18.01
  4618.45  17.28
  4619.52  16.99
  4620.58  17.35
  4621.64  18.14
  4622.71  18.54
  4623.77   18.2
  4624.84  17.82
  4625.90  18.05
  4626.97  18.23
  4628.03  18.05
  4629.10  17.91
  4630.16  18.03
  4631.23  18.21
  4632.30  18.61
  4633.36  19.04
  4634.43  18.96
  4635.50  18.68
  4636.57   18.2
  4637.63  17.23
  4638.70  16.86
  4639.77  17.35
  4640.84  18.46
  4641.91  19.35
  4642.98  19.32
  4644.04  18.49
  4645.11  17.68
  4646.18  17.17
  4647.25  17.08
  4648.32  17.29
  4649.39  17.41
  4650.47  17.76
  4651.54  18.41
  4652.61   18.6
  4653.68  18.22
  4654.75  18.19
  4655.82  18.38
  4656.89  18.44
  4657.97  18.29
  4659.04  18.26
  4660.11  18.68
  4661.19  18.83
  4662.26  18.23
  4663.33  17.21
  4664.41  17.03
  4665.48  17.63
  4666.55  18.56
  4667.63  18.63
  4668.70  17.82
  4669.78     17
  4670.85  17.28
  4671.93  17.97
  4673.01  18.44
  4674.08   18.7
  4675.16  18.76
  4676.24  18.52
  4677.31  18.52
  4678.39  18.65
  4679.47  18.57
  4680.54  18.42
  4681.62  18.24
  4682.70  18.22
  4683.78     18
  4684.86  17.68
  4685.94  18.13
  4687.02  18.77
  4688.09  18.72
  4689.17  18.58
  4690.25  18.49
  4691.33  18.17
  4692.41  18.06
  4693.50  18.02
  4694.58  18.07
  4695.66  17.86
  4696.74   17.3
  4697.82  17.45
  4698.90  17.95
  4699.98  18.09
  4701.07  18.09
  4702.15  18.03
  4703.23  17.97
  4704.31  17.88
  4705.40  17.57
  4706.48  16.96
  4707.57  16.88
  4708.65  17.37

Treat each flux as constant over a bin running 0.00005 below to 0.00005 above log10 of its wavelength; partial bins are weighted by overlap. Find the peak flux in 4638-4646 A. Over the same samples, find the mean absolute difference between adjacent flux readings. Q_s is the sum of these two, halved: 10.0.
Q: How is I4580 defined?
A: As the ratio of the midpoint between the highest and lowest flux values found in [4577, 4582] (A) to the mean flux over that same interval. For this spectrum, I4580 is 1.00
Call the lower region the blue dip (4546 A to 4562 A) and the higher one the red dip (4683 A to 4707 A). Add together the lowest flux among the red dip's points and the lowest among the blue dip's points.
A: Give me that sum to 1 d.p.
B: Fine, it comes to 33.4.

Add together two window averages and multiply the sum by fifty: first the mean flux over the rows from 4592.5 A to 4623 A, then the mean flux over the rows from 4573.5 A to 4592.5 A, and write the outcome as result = 1794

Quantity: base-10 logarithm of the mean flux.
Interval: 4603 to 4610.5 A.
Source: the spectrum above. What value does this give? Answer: 1.28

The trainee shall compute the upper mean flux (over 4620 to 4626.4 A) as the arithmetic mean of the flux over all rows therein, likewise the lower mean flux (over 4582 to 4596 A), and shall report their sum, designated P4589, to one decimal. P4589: 35.8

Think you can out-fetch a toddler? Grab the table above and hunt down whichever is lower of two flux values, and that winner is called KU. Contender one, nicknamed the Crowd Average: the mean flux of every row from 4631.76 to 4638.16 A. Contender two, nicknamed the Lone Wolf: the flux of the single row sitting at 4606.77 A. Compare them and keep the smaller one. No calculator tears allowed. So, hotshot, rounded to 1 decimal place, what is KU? 18.5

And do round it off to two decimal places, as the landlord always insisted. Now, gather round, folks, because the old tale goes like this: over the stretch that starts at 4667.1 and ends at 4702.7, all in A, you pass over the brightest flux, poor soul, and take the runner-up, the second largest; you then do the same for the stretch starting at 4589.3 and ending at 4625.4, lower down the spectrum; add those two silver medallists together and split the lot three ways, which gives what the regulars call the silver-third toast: 12.82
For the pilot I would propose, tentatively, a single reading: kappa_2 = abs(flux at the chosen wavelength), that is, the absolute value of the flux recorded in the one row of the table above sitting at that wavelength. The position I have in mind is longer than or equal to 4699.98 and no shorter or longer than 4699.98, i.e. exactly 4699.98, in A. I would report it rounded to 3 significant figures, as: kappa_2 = 18.1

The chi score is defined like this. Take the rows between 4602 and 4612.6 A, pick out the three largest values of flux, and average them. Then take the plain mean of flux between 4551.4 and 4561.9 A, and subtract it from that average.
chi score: 2.2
